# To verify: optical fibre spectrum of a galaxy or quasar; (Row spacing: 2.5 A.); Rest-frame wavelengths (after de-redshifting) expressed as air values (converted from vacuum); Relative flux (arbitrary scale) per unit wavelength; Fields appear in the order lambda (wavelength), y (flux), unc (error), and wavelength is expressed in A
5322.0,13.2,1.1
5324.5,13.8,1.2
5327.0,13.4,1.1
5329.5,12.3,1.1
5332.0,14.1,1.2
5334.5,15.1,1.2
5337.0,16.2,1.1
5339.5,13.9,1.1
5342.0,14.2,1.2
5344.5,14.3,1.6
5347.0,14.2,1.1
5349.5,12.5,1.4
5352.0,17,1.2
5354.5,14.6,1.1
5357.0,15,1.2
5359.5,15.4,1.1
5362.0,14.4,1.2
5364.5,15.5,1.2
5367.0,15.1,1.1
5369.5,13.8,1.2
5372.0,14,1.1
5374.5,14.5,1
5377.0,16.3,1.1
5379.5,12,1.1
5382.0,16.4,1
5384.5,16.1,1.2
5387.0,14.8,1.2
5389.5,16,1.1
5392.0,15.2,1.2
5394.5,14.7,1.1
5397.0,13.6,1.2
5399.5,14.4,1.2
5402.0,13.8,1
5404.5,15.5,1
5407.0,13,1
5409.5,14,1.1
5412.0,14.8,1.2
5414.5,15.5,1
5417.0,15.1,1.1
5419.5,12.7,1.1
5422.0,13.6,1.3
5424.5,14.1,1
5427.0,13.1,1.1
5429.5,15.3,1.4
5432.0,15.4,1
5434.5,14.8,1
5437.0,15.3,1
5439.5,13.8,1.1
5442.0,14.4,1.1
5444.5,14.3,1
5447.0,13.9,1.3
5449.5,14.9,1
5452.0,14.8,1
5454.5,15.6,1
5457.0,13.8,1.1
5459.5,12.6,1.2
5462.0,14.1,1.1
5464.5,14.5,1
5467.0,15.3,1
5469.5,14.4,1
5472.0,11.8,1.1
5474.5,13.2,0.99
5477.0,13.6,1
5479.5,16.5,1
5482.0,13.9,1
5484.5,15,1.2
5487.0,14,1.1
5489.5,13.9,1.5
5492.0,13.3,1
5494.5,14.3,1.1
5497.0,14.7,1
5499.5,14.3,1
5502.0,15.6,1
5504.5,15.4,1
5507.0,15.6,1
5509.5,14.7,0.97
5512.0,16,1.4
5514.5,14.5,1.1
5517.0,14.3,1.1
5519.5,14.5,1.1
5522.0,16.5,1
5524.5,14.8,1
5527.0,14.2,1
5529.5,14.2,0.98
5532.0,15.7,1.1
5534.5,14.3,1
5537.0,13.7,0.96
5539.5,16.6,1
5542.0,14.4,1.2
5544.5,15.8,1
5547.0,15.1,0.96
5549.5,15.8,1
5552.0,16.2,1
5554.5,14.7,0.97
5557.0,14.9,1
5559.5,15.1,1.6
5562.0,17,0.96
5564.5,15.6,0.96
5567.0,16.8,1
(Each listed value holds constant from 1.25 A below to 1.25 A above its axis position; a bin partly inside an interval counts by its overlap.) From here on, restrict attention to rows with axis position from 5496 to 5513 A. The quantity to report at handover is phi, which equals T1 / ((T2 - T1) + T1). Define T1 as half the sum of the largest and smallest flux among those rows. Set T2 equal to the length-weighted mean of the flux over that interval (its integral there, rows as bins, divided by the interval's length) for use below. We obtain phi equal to 1.00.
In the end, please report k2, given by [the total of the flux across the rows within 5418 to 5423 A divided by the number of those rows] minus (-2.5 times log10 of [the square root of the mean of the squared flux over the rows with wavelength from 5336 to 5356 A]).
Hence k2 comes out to 16.1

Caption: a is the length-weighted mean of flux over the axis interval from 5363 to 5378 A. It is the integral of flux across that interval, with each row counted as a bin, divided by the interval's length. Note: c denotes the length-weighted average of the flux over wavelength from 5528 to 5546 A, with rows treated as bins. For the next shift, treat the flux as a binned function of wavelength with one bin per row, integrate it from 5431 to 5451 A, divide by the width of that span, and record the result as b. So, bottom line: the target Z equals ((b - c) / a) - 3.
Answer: -3.02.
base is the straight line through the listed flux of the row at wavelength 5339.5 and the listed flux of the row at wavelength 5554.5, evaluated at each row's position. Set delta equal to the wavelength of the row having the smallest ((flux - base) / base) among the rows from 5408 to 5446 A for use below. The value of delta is 5419.5 A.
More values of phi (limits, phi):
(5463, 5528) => 0.97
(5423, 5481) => 0.99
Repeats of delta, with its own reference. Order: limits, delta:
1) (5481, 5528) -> 5492.0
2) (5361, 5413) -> 5379.5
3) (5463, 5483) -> 5472.0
